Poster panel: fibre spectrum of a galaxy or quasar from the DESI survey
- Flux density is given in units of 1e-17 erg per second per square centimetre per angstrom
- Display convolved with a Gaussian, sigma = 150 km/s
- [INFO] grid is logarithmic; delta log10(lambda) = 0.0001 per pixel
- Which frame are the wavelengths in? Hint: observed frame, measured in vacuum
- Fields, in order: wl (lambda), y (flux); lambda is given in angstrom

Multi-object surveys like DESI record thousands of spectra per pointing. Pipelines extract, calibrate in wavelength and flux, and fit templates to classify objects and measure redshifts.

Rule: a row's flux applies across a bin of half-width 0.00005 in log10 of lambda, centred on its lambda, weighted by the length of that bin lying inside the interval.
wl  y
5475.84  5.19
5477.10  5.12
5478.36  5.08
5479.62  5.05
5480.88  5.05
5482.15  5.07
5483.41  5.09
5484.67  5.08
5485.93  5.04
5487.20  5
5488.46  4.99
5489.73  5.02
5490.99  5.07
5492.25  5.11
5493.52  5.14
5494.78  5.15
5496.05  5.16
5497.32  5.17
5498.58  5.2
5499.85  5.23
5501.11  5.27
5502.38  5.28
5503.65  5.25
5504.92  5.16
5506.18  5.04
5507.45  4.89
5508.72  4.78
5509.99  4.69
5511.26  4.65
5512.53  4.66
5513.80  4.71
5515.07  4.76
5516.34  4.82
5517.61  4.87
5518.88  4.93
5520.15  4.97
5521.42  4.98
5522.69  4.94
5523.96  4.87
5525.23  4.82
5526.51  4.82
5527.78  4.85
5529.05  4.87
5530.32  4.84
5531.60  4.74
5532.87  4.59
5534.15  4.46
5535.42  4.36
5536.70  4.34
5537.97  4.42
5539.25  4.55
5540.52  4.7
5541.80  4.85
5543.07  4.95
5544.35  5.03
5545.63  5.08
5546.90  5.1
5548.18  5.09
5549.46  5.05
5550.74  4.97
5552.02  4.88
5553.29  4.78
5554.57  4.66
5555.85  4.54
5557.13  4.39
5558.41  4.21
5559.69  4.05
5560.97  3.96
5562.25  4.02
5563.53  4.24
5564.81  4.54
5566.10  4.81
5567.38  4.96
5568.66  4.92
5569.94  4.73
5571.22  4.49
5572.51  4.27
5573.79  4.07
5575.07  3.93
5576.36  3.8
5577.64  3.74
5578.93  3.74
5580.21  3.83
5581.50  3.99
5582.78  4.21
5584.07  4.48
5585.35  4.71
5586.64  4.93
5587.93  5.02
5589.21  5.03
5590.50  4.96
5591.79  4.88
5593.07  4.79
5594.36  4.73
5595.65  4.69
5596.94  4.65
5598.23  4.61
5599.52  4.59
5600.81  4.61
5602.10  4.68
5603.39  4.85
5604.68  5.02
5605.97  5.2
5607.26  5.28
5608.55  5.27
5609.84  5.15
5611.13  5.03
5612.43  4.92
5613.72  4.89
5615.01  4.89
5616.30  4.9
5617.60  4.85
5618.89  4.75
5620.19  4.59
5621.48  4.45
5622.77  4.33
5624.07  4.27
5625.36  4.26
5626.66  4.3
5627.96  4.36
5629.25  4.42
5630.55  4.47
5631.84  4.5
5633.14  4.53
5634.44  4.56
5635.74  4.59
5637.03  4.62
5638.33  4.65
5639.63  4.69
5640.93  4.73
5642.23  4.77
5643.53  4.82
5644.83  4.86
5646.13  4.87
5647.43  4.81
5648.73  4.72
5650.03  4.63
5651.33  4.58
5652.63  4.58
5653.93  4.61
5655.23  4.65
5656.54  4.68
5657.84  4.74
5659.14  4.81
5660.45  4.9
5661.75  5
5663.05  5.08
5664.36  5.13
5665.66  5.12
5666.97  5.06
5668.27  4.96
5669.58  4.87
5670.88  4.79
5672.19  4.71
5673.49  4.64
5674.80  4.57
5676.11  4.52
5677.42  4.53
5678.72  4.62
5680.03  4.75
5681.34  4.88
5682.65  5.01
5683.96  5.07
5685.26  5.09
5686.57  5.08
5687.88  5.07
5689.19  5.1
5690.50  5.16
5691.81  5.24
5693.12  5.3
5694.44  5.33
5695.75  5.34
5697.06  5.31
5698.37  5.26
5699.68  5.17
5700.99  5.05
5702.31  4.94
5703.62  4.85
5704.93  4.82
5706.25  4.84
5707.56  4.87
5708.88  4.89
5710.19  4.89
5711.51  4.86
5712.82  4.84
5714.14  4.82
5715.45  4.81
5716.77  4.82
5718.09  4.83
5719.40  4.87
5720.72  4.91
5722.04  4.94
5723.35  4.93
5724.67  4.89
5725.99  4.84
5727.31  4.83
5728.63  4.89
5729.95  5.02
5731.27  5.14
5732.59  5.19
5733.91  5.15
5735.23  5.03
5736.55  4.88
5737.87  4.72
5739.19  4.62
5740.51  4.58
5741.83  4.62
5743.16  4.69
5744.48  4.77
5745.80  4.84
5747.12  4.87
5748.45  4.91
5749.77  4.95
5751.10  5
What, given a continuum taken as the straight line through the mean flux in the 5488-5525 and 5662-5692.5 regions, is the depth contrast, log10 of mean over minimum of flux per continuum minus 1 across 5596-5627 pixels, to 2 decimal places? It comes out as -0.58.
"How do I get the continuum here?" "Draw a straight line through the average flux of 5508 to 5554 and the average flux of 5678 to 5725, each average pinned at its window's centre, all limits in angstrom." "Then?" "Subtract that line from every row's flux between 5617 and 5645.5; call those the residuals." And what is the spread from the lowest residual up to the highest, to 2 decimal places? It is 0.60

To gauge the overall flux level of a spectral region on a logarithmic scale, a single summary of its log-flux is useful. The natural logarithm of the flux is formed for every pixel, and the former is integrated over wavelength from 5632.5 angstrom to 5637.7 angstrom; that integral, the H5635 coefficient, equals 7.9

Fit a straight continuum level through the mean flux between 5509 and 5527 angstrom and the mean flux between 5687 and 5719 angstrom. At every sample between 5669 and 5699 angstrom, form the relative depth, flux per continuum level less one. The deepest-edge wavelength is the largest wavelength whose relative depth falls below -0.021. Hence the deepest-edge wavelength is 5681.34 angstrom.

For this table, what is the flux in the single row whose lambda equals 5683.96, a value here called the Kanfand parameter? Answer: 5.07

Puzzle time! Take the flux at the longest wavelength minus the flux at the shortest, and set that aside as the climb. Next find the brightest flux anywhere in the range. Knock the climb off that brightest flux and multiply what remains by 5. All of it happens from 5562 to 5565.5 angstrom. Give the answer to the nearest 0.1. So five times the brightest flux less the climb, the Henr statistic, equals 20.1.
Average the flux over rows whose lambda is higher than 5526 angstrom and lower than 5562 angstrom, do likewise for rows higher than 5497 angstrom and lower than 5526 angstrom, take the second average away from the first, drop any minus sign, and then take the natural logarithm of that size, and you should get -1.3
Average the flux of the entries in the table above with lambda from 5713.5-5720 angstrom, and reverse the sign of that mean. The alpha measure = -4.83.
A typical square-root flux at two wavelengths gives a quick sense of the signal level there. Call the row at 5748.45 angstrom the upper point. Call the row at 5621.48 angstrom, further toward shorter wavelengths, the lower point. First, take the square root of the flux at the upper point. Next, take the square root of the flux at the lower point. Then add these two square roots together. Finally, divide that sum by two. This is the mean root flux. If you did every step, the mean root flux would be 2.16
